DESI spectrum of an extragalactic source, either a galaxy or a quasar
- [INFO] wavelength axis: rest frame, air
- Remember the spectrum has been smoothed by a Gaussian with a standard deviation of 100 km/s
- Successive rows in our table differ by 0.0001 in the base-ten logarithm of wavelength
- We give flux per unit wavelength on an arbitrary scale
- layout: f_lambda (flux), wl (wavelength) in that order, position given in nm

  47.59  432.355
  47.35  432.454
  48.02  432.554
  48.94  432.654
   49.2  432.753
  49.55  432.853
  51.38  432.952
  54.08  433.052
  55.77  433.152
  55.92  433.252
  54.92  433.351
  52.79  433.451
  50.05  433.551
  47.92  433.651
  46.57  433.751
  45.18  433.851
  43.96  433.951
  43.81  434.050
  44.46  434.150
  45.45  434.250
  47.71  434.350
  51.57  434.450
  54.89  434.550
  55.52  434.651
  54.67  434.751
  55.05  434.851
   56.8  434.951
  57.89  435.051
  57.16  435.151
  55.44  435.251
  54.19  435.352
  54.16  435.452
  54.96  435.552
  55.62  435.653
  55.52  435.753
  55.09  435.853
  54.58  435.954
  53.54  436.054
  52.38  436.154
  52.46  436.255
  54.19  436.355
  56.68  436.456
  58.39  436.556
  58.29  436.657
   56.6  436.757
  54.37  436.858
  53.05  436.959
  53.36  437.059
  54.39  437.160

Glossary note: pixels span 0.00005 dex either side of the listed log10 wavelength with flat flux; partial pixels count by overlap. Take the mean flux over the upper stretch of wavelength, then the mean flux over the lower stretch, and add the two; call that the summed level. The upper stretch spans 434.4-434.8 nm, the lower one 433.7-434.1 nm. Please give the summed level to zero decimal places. 99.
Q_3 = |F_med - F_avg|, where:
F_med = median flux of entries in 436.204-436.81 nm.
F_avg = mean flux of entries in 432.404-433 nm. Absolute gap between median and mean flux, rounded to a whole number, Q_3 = 8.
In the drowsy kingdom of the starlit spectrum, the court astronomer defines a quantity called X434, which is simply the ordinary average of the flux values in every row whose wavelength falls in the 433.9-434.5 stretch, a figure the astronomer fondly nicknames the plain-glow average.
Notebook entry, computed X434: 46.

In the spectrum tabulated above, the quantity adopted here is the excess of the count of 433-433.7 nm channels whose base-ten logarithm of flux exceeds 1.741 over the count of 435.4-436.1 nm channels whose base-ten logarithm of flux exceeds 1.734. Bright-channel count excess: -3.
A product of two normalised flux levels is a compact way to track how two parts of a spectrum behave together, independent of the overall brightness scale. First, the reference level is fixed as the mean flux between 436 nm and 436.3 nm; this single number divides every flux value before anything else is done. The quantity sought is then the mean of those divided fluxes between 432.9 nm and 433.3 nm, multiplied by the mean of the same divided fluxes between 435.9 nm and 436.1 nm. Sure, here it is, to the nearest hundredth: 1.05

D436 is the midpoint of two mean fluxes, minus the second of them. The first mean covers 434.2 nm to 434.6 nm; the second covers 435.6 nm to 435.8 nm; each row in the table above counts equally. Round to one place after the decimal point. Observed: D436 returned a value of -2.8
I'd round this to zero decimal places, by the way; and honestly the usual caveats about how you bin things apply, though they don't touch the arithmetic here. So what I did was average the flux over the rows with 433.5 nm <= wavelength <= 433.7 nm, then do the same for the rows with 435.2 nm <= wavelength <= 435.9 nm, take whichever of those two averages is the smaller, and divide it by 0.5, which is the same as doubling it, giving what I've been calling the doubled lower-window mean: 98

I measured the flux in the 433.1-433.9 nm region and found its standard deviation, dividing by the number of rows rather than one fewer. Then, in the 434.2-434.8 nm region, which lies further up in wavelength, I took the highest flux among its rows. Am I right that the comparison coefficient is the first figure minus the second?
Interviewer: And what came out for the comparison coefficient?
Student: -51.5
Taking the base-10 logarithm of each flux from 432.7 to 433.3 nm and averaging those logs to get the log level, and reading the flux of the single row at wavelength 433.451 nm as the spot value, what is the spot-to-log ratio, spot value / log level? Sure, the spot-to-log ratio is 30.7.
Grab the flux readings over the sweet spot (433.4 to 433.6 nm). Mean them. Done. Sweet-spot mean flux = 51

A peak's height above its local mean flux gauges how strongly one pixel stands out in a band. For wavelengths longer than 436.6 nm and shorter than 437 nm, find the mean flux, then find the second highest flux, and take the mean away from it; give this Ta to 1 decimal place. 1.0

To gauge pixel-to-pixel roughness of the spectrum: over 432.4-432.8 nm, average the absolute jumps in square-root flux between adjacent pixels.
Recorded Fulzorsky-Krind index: 0.044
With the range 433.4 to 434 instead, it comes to 0.127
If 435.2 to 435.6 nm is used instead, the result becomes 0.047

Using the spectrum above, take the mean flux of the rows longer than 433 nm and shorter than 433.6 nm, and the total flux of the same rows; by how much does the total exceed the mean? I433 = 270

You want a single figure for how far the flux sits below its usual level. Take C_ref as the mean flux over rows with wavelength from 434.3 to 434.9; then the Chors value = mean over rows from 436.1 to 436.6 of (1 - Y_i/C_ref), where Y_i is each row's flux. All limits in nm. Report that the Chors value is -0.030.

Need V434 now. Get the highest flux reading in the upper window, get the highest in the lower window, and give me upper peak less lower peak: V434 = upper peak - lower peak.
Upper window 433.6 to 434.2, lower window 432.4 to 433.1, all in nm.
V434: -6.2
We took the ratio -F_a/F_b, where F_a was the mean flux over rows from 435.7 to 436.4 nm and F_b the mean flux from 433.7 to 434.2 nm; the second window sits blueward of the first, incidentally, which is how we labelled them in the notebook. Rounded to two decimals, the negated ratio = -1.20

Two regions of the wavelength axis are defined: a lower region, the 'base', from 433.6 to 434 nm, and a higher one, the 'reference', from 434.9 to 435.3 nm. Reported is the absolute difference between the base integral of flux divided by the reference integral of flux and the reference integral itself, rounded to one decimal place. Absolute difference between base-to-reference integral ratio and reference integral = 22.0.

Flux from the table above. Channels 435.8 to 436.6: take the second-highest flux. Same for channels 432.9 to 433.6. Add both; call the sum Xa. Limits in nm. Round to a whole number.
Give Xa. 112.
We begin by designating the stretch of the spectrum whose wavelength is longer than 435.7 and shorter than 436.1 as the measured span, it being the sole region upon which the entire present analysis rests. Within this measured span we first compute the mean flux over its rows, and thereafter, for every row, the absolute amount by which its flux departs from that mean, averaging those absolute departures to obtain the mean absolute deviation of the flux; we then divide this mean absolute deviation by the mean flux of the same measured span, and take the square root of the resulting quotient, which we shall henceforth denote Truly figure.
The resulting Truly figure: 0.11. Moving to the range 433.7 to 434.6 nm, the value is 0.25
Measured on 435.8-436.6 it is 0.17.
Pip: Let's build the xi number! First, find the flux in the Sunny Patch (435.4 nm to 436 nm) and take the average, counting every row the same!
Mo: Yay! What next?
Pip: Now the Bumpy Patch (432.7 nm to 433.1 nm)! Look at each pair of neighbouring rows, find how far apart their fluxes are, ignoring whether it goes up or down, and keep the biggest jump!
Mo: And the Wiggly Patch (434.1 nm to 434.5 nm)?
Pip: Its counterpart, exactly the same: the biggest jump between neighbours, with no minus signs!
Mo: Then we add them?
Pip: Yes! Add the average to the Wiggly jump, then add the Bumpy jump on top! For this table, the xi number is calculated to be 61.5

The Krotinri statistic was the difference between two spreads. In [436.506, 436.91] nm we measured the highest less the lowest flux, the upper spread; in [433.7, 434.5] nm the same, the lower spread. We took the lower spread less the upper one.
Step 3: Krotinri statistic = 3.7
